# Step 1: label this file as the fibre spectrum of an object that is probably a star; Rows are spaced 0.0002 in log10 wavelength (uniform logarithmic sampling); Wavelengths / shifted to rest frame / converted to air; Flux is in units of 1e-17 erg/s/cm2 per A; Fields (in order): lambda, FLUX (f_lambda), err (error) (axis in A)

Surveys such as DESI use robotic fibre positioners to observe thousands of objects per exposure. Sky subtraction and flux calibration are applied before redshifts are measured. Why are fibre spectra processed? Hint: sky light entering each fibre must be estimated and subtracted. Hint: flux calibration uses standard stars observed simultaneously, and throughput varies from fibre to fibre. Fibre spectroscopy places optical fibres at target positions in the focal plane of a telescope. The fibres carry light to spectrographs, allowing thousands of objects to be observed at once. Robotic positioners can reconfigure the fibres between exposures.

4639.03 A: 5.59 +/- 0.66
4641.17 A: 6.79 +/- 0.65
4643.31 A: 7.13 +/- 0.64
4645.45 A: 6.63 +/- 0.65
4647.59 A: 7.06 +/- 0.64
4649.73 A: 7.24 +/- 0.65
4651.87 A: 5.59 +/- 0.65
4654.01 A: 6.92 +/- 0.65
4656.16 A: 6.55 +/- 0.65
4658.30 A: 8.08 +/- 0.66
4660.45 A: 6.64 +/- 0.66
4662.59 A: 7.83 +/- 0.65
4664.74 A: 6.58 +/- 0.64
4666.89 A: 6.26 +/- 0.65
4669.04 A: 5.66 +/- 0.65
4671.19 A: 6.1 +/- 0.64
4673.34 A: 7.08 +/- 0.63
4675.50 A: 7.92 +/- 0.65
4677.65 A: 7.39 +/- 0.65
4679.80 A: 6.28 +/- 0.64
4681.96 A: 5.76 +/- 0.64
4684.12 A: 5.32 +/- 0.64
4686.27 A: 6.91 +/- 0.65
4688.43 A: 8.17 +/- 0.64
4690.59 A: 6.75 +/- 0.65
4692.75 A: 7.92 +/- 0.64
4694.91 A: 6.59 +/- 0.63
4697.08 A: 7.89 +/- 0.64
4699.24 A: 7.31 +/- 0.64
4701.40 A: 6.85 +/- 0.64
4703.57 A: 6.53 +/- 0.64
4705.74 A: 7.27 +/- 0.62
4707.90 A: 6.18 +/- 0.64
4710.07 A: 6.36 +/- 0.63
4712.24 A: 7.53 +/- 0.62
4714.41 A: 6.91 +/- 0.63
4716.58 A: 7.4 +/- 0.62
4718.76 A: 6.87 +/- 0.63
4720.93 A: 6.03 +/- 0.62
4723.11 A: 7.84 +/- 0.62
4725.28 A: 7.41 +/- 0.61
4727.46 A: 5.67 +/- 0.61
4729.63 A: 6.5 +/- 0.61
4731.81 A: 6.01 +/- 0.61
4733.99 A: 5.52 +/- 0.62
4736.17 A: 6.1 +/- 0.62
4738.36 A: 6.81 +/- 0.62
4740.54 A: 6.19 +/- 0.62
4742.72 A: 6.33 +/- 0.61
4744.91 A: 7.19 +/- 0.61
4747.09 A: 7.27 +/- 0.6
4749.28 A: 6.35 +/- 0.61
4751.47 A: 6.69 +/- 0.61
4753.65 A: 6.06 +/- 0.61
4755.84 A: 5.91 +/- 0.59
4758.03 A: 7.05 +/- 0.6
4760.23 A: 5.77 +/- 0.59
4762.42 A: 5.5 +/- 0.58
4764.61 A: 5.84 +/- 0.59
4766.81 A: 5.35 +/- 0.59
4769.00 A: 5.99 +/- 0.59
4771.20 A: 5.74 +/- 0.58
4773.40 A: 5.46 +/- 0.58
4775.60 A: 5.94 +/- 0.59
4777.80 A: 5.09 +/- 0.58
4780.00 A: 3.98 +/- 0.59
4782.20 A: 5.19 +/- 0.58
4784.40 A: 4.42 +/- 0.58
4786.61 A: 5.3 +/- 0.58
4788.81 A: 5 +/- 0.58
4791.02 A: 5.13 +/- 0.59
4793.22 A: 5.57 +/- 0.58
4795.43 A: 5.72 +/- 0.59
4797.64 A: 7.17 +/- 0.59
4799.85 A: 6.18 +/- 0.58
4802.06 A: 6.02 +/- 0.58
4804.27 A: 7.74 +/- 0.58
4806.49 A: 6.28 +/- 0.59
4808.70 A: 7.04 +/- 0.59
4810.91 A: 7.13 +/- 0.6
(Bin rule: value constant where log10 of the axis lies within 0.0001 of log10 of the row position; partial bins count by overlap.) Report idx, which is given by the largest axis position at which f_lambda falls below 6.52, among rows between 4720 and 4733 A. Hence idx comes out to 4731.81 A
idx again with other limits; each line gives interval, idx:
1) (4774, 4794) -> 4793.22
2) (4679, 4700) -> 4684.12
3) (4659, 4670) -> 4669.04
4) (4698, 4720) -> 4710.07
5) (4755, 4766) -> 4764.61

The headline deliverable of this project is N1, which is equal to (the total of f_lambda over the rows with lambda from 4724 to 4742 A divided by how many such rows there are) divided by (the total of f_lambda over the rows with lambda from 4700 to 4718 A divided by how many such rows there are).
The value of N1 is 0.91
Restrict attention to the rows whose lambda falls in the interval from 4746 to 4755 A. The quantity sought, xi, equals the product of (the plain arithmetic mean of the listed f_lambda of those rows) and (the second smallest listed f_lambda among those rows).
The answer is 42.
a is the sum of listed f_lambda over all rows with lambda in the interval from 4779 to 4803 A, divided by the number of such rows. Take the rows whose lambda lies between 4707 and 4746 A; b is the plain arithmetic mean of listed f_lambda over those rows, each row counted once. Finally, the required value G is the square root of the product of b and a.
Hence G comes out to 5.99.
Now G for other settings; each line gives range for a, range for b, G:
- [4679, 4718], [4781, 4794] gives 5.93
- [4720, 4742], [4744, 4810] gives 6.17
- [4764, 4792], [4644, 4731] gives 6.00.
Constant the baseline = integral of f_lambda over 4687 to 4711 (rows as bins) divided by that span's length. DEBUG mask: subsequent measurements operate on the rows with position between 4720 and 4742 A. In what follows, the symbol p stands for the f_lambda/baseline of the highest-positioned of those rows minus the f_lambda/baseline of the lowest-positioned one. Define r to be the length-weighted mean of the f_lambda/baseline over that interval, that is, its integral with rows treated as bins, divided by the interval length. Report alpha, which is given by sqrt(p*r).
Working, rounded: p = 0.02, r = 0.91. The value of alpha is 0.14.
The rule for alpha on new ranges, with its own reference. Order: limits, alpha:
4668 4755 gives 0.23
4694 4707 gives 0.31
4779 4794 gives 0.40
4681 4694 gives 0.54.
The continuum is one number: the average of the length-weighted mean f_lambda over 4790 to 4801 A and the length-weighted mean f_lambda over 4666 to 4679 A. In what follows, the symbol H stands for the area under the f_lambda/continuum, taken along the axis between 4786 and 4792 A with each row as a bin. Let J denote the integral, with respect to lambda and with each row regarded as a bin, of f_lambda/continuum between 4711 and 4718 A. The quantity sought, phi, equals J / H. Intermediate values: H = 4.85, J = 8.0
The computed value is 1.6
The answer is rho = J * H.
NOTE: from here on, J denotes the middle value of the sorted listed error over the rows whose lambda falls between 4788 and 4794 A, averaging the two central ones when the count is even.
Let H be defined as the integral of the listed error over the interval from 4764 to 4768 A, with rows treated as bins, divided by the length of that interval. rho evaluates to 0.34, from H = 0.590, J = 0.580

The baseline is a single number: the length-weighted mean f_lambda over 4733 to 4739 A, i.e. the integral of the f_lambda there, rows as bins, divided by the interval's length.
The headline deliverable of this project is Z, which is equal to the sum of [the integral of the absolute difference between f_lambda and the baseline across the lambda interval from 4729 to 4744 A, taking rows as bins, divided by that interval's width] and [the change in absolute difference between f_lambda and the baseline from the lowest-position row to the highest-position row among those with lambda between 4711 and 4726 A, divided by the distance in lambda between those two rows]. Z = 0.30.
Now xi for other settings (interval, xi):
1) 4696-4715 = 44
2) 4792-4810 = 37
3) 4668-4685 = 36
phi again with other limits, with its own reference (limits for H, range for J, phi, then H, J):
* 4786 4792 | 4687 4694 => 1.7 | 4.85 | 8.3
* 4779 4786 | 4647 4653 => 1.2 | 5.06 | 6.2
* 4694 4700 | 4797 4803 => 0.9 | 6.88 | 6.1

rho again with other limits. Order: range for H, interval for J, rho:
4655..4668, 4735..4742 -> 0.40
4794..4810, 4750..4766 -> 0.35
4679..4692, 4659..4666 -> 0.42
